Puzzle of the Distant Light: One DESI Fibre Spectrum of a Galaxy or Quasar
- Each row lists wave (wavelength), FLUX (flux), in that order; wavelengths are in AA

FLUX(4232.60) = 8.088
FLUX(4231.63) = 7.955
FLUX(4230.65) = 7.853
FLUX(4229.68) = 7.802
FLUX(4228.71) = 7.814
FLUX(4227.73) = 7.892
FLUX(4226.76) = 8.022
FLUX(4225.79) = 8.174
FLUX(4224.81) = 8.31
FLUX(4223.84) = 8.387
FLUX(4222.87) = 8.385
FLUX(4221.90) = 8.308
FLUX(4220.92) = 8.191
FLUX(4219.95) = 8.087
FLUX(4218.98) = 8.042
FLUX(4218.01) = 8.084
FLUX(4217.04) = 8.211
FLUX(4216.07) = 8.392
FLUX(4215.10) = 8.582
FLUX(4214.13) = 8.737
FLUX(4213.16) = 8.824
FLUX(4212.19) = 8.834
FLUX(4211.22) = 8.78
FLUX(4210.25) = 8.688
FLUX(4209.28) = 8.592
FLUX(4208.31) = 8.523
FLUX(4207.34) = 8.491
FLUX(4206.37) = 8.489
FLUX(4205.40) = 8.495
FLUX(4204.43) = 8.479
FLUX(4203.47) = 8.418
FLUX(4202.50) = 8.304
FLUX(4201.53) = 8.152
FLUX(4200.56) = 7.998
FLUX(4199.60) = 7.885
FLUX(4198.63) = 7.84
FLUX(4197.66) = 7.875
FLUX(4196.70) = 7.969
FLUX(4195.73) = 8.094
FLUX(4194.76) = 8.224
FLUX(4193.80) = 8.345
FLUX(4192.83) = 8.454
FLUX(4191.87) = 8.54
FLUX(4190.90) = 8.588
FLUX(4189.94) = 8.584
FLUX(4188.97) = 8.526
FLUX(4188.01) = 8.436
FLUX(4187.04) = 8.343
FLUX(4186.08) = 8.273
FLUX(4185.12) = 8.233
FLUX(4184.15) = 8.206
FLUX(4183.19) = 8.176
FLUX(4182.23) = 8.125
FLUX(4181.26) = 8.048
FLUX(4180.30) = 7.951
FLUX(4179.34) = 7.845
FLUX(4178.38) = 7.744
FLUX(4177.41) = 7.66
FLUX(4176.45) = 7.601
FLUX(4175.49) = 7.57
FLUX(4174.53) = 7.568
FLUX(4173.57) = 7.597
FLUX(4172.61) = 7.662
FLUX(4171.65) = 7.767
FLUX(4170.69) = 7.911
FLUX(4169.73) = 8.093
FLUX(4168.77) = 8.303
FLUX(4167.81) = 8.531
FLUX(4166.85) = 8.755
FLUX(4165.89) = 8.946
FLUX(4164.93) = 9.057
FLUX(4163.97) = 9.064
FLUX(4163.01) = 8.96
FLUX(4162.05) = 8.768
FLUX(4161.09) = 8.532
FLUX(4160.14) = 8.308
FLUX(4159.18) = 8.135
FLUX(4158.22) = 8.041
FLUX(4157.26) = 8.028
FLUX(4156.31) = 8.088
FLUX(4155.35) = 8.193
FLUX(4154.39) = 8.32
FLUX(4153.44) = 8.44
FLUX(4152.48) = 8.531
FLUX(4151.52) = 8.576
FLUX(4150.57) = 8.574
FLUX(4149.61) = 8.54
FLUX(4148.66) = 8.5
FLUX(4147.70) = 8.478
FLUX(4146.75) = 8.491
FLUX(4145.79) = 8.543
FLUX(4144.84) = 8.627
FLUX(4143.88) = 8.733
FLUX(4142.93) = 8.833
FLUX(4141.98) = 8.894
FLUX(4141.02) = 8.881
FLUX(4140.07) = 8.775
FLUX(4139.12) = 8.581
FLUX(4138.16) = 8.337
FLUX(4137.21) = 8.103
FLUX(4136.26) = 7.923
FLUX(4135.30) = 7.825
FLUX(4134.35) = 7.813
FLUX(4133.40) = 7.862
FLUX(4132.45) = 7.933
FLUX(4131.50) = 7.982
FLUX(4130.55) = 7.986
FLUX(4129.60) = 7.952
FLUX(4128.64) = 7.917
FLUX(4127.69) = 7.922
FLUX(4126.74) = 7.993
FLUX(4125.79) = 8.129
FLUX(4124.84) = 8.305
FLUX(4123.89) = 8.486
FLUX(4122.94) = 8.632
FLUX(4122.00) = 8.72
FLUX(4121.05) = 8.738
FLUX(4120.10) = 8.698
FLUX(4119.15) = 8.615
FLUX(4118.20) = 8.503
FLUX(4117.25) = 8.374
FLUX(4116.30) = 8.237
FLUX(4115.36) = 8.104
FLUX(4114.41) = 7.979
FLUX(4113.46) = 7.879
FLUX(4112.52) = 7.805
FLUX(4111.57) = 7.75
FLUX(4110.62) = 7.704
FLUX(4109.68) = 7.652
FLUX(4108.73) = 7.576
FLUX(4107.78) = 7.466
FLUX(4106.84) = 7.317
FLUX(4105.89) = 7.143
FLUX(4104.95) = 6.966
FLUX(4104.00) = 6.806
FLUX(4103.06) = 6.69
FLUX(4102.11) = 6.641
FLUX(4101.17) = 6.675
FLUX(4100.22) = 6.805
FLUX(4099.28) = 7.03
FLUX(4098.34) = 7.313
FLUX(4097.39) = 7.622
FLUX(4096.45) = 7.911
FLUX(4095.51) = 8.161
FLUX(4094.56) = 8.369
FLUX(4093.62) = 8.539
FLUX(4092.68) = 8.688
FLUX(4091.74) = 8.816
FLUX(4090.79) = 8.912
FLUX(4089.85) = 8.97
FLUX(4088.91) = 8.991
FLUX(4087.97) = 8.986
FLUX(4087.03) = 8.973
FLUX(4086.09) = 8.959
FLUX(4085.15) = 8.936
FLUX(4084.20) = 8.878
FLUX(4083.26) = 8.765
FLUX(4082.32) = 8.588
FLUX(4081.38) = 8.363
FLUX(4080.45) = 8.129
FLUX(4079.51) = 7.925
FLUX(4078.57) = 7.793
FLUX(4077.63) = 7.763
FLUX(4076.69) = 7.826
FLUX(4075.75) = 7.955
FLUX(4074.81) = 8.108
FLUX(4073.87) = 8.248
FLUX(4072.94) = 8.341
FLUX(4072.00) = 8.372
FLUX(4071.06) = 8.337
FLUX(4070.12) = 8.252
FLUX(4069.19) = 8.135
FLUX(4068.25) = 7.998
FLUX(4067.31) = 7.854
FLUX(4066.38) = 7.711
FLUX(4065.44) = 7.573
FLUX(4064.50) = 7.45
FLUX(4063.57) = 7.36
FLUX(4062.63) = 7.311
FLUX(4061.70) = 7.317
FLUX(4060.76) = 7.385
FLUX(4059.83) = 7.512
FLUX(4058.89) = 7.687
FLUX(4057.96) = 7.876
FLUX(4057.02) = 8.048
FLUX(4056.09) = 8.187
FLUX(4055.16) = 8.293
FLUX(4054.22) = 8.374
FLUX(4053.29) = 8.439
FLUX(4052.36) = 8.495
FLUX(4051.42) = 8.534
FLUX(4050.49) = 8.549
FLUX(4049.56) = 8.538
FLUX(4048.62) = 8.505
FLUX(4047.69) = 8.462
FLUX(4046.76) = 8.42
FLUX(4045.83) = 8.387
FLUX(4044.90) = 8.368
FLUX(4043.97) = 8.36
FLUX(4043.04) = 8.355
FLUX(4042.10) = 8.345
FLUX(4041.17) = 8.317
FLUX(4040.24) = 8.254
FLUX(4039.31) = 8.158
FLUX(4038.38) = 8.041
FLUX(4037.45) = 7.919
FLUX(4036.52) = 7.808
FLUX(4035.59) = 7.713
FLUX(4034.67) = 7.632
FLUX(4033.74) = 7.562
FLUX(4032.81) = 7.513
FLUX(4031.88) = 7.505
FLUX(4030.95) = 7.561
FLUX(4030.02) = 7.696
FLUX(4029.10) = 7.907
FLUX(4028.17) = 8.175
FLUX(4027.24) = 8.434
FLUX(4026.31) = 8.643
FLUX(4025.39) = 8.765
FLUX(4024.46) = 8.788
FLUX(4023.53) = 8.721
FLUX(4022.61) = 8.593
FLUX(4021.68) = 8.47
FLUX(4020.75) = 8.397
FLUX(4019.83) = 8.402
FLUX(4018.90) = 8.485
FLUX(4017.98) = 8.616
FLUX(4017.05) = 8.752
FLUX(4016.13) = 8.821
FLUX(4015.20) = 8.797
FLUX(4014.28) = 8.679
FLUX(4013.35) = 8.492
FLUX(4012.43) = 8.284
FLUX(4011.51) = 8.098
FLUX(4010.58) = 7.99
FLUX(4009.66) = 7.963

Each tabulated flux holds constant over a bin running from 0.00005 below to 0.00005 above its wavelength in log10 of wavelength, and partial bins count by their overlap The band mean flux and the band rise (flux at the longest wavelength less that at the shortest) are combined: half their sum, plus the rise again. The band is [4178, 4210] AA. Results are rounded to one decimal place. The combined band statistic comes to 5.4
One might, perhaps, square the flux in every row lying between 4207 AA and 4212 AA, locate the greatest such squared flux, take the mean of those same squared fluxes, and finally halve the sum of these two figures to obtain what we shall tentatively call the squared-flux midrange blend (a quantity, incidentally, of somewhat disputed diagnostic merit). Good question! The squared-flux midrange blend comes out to 76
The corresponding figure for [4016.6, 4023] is 75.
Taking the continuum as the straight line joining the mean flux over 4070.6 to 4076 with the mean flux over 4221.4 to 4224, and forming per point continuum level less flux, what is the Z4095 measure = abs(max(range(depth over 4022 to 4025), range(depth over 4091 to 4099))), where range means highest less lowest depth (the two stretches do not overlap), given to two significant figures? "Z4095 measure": 1.5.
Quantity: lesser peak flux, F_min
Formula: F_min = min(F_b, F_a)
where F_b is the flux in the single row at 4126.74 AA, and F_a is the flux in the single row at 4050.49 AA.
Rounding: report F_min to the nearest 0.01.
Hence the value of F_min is 7.99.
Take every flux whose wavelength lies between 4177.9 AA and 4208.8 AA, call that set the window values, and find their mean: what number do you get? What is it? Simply 8.24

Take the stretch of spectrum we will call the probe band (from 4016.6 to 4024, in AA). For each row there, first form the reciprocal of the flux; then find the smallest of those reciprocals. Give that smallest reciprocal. 0.114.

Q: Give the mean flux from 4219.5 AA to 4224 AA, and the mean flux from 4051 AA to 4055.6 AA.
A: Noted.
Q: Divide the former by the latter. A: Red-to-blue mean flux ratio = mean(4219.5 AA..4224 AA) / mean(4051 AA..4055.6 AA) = 0.98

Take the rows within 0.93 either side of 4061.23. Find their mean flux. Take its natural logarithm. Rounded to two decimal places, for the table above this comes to 1.99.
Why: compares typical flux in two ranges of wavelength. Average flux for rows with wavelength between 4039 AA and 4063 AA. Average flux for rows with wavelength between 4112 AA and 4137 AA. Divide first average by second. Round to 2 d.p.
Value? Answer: 1.00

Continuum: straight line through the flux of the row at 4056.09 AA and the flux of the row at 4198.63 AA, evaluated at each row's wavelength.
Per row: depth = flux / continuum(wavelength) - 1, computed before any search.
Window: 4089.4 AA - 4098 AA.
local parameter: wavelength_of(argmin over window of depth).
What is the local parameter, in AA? 4097.39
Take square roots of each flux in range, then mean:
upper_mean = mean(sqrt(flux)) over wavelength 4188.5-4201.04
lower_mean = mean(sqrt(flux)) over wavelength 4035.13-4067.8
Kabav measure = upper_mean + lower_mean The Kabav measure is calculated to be 5.70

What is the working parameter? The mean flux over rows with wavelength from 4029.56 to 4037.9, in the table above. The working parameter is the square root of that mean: 2.77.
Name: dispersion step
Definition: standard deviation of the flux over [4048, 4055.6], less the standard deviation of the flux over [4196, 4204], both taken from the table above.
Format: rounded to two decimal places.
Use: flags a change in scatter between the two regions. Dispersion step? -0.12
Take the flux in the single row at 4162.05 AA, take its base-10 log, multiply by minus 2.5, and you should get -2.36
